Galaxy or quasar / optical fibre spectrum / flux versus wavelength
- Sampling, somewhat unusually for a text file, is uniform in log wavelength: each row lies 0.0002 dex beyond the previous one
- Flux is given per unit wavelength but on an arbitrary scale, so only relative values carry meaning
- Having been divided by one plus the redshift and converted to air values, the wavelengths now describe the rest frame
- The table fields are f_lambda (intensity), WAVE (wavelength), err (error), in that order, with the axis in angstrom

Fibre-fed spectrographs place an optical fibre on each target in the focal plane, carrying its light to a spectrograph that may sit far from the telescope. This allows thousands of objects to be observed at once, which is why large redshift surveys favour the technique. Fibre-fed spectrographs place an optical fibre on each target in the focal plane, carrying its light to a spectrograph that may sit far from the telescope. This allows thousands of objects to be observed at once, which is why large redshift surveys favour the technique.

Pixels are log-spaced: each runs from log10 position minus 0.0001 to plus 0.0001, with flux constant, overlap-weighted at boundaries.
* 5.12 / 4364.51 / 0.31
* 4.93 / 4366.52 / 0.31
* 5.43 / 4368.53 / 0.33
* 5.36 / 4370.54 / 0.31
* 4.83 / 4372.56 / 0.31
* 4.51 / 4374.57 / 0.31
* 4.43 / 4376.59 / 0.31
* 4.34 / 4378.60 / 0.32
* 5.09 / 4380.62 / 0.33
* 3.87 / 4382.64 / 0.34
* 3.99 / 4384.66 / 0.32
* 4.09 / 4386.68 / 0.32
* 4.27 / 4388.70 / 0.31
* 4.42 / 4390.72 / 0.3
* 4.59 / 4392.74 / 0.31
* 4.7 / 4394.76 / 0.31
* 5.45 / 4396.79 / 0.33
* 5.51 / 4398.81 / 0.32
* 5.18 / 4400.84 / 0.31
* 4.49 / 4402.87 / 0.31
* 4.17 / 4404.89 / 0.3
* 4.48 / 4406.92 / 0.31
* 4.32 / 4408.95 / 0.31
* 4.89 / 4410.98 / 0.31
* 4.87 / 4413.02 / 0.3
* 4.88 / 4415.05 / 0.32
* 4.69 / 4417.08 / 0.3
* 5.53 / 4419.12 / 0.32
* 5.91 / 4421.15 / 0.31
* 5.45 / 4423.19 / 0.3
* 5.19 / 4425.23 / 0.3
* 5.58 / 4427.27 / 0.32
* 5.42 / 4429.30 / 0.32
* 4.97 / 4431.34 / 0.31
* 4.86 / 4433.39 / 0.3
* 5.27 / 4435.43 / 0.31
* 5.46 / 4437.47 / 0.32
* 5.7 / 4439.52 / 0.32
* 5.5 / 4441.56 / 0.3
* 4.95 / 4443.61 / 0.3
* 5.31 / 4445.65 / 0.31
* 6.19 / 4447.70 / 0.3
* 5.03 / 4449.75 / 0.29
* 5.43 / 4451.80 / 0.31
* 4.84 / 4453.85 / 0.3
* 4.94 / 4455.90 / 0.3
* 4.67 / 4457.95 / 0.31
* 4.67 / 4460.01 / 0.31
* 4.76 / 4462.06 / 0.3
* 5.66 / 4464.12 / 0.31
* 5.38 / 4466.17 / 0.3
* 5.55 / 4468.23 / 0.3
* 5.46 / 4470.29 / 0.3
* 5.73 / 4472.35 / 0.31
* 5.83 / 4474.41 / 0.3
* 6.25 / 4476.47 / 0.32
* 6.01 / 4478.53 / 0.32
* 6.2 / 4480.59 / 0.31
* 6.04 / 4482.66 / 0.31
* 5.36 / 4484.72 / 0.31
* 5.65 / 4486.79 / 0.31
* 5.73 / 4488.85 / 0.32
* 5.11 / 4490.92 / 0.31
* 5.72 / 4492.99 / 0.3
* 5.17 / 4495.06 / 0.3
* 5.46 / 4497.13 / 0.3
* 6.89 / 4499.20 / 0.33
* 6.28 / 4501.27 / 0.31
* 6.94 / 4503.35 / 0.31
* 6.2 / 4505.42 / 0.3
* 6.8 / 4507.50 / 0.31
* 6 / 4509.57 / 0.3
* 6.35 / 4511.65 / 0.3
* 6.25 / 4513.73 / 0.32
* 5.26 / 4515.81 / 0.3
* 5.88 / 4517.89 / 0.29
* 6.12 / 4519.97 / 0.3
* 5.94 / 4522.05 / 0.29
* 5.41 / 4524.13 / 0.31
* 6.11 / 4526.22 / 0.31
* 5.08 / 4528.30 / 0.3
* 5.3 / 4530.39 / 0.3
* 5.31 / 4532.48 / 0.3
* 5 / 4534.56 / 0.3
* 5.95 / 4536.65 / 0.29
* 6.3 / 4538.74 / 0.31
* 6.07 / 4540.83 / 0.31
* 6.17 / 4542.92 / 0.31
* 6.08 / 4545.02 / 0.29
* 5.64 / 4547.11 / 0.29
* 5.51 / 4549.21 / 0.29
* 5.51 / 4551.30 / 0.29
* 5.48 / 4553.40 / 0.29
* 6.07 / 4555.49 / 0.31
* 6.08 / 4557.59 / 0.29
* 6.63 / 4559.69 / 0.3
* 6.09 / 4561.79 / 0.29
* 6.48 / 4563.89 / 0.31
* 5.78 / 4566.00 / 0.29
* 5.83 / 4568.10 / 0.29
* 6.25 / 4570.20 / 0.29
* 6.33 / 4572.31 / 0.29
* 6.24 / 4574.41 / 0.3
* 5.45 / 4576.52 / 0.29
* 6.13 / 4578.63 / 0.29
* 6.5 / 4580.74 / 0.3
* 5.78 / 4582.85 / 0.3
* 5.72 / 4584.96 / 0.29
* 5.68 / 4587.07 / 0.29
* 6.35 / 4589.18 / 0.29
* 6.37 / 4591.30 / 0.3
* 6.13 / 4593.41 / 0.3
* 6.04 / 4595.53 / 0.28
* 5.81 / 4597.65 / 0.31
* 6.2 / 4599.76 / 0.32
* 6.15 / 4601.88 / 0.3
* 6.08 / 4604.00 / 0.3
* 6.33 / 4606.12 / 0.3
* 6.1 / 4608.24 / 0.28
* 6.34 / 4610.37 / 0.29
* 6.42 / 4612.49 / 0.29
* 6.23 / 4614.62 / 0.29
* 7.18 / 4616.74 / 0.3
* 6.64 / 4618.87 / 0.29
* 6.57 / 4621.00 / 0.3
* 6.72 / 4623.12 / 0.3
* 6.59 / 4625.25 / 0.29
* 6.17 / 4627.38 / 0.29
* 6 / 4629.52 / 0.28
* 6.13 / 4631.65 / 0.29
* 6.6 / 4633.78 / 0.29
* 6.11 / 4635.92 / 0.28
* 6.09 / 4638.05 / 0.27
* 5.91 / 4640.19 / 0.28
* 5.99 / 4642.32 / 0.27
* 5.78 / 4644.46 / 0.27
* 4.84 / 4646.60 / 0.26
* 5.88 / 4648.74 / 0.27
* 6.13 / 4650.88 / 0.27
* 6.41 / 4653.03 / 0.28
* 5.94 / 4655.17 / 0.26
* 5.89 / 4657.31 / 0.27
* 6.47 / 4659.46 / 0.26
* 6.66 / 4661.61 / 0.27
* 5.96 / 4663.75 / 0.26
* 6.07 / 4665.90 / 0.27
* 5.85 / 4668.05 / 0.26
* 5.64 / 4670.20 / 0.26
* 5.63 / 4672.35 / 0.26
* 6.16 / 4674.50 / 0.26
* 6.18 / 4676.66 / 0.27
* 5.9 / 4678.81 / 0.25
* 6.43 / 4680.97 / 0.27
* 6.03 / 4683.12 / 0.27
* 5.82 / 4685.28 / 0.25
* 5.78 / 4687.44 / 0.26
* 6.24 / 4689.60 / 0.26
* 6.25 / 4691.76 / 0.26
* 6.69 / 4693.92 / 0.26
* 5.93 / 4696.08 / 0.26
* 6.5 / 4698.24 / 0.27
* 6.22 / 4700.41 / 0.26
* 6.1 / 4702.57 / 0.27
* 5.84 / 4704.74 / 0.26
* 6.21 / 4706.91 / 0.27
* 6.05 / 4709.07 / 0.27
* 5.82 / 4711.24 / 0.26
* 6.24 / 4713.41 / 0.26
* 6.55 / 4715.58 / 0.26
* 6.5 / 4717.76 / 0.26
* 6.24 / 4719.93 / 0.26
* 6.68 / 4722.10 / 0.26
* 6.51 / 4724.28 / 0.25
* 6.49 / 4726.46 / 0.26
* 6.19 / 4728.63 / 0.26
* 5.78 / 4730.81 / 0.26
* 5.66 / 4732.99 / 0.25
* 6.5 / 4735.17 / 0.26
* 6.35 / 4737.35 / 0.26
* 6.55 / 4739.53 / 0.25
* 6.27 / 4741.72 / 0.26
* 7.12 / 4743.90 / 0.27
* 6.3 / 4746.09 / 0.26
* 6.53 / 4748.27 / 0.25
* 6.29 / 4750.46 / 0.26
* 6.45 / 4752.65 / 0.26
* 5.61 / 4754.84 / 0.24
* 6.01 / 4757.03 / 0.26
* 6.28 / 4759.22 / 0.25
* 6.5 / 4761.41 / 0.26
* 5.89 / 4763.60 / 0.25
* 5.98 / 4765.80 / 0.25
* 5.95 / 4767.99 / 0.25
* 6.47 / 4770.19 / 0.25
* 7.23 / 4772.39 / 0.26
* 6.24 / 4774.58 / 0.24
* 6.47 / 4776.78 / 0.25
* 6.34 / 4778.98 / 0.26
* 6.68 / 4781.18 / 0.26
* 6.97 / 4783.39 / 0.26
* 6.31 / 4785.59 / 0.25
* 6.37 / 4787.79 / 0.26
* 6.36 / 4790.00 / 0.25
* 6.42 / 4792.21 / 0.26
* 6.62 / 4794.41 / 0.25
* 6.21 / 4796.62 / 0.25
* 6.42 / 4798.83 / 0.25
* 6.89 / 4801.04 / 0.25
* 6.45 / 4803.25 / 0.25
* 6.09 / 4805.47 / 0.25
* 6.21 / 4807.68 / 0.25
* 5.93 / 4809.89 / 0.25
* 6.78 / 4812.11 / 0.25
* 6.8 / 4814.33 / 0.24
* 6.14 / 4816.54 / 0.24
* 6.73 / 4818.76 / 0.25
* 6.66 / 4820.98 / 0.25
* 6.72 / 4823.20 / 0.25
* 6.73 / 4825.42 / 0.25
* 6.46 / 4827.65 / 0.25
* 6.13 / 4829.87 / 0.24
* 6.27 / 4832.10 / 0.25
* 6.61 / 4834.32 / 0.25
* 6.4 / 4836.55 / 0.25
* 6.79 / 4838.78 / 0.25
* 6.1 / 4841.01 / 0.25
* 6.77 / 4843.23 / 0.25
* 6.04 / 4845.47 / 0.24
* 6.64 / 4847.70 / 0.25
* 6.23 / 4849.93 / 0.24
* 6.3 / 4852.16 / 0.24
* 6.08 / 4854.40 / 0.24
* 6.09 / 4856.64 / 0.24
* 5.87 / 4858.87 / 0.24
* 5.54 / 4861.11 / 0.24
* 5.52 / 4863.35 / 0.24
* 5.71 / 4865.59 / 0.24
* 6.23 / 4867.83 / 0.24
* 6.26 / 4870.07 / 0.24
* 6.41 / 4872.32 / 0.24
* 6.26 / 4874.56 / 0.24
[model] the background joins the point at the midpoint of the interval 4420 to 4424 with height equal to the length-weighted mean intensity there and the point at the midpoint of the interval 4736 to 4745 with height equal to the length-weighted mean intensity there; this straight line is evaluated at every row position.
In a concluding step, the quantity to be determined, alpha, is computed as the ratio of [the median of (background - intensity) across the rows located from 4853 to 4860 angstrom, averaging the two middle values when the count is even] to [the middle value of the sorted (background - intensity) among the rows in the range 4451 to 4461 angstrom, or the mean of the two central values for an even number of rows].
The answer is 0.9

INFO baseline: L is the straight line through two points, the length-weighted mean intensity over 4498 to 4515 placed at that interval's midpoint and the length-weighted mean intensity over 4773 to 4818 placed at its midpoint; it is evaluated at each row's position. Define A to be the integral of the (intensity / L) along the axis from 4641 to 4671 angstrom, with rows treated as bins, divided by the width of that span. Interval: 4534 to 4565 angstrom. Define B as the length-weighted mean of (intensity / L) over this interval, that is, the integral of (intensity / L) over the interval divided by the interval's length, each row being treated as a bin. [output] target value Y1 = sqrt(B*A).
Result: 0.93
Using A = 0.93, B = 0.92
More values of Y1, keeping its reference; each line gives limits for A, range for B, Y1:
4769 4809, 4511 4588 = 0.96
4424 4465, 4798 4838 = 0.90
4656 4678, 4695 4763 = 0.96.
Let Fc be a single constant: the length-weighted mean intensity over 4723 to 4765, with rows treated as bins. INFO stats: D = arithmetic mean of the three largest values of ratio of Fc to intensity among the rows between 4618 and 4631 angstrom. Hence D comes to 1.01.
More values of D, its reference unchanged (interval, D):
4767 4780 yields 1.02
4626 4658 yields 1.15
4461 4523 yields 1.25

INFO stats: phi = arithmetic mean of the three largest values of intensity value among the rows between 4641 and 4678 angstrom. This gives 6.5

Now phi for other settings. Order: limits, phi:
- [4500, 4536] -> 6.7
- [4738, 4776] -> 7.0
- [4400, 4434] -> 5.7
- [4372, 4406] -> 5.4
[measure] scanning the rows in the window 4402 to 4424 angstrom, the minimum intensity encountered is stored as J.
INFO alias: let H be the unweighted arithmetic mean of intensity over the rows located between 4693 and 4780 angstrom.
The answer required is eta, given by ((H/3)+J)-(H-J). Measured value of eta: 4.1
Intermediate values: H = 6.29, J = 4.17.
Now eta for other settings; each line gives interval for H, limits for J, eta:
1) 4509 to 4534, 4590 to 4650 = 5.8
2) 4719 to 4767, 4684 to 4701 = 7.4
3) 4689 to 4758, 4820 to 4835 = 8.1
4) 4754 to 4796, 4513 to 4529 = 5.9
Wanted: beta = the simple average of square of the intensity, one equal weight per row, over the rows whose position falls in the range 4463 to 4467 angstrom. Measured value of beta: 30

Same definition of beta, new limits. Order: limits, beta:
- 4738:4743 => 41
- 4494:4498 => 28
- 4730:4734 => 33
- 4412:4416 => 24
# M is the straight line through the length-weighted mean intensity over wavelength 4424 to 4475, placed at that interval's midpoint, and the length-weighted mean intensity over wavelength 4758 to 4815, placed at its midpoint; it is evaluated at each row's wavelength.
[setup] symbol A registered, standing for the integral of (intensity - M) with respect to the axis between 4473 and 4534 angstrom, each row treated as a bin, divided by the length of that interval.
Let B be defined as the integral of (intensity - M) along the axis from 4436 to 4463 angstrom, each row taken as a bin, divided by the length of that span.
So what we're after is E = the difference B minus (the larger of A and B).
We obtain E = -0.51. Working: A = 0.41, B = -0.10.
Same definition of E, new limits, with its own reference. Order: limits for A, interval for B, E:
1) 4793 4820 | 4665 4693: -0.01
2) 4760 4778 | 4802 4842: -0.07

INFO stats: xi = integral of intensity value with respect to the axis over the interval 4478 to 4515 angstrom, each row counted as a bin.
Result 222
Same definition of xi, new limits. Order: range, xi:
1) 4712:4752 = 255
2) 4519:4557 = 218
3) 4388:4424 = 176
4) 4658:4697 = 238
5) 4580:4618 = 235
